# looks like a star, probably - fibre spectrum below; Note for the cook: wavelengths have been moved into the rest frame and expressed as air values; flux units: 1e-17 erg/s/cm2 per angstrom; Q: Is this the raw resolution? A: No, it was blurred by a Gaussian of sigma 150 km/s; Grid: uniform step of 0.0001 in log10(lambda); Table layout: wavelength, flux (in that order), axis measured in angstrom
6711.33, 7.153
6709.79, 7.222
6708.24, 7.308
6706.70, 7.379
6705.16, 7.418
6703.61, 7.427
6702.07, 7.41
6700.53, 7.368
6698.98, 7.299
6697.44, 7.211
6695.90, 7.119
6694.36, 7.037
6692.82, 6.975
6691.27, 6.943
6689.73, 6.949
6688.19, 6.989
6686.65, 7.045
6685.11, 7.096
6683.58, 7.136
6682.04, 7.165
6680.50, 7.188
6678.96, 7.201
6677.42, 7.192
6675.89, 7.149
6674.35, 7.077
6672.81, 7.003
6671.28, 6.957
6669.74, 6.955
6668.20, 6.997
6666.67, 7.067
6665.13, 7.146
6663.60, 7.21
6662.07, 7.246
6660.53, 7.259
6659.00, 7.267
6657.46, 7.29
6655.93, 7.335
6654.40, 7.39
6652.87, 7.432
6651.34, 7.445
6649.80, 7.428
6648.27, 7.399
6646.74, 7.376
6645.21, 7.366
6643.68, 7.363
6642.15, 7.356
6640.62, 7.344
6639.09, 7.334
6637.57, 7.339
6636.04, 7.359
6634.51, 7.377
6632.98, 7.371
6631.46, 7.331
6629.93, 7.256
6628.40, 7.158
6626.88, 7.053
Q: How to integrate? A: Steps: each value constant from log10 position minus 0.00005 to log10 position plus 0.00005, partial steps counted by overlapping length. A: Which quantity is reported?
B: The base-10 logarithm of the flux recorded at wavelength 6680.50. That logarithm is 0.8566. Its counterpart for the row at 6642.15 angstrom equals 0.8666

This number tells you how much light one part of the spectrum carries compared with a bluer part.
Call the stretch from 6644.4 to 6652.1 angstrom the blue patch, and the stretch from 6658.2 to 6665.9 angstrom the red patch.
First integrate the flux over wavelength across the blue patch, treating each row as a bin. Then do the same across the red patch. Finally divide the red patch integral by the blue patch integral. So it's 0.98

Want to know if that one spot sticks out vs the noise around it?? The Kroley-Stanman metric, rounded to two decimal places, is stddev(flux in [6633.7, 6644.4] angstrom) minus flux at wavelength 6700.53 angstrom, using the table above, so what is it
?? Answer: -7.35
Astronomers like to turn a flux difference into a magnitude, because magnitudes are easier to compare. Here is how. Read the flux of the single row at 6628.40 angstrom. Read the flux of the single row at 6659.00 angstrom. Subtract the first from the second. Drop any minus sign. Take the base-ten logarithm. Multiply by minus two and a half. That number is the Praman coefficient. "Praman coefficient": 2.4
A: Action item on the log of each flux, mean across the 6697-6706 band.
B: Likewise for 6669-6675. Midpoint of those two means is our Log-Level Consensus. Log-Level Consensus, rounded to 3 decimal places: 0.856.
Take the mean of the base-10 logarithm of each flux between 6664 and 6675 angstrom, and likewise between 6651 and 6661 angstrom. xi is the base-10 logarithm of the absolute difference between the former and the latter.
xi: -1.72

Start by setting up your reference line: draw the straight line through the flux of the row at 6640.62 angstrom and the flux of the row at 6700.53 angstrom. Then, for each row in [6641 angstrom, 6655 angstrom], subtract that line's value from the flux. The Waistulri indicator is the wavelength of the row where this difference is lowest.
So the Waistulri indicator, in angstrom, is 6642.15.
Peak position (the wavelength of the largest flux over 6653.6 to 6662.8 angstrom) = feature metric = 6654.40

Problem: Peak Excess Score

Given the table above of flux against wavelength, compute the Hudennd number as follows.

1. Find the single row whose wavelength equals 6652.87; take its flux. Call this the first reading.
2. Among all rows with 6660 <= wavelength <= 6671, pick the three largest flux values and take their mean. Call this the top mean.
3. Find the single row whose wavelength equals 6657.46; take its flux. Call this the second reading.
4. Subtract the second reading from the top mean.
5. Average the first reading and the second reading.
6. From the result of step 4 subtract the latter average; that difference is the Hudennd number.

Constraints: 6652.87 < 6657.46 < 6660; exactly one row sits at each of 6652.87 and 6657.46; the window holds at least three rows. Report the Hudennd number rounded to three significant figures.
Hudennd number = -7.41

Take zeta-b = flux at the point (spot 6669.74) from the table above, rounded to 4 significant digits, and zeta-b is 6.955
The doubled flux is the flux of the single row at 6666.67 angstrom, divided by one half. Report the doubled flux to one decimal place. 14.1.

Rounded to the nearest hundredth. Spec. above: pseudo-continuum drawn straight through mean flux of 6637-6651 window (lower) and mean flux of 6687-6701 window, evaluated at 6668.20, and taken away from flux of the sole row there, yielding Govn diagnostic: -0.24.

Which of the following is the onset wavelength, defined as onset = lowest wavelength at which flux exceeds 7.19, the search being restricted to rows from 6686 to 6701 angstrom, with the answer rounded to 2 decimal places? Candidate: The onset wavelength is 6697.44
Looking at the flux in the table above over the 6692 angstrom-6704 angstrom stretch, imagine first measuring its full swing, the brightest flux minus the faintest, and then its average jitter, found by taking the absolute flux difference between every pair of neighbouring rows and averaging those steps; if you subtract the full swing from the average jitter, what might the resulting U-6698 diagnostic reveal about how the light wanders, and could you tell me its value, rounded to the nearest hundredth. -0.39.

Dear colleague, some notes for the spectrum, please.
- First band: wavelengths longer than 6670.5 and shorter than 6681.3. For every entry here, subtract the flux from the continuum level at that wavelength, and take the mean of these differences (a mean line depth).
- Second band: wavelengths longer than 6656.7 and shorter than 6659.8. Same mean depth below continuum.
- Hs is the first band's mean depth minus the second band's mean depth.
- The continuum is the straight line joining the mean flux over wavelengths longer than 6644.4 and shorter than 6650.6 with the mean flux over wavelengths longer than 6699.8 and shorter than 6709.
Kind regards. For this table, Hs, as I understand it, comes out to 0.17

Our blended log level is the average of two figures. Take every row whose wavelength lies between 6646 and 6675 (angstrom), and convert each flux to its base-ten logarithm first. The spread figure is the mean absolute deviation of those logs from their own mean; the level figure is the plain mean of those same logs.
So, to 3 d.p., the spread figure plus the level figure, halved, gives 0.434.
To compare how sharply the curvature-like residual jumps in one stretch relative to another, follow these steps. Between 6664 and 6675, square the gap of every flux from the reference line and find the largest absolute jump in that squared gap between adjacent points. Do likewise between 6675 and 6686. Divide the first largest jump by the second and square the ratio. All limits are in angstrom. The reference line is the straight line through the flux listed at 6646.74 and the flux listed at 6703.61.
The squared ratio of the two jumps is 4.6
